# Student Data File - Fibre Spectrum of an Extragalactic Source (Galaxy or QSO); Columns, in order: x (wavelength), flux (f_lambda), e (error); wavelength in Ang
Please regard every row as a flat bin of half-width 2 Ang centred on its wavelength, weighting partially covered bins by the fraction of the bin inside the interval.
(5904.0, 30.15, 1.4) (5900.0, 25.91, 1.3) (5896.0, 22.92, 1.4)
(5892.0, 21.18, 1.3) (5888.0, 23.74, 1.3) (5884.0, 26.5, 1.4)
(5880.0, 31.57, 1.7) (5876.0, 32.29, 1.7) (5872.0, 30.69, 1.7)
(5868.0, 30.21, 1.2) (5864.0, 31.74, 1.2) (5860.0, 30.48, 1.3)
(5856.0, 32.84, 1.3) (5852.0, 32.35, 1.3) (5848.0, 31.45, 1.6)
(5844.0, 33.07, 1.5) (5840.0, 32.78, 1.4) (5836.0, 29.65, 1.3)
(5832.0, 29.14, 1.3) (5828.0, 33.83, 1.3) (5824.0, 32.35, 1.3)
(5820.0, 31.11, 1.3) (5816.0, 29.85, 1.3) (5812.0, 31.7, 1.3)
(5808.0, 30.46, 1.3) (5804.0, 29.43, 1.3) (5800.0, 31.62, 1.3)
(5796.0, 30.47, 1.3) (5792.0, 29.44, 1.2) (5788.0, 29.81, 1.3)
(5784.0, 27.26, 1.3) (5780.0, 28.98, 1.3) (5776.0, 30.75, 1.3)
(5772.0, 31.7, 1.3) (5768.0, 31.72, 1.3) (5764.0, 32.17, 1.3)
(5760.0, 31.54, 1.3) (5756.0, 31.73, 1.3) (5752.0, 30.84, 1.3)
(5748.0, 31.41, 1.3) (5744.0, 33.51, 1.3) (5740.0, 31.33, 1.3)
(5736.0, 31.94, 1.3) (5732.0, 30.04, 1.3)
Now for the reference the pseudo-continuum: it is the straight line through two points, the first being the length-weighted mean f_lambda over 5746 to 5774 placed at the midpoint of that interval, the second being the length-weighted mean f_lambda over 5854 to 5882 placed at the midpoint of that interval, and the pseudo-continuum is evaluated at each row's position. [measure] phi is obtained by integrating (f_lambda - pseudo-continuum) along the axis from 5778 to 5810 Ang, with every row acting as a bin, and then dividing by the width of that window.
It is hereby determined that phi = -1.8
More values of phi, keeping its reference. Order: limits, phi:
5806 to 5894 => -1.0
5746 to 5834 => -0.7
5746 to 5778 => -0.1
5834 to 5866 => 0.4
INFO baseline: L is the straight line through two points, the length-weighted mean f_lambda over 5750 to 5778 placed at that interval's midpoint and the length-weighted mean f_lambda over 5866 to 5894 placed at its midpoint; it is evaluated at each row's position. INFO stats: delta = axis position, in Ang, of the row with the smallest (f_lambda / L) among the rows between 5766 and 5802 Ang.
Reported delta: 5784.0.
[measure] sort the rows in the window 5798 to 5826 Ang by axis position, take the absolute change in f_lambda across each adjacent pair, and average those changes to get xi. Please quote 1.47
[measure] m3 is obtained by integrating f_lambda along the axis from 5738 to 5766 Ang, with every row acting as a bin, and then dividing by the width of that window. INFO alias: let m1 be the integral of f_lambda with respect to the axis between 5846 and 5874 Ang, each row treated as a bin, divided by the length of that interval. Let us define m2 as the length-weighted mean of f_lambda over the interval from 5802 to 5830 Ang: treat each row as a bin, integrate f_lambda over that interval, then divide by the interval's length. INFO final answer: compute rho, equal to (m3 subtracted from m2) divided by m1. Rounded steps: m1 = 31.4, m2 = 31.2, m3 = 31.8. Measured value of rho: -0.02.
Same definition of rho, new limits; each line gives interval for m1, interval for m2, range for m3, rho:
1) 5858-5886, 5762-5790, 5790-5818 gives 0.00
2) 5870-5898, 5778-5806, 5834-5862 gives -0.08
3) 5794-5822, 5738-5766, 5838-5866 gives -0.01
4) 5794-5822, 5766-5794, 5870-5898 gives 0.10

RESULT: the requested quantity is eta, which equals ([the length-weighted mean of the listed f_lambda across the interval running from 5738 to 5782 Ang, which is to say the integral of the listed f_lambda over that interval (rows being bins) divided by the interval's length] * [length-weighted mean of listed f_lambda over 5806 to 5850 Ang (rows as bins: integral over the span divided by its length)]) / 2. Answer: 493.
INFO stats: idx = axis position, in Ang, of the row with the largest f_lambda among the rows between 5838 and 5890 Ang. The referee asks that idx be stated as 5844.0 Ang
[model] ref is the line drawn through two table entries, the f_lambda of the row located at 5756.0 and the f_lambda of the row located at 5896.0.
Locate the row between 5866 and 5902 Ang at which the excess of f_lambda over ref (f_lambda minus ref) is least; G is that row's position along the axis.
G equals 5892.0 Ang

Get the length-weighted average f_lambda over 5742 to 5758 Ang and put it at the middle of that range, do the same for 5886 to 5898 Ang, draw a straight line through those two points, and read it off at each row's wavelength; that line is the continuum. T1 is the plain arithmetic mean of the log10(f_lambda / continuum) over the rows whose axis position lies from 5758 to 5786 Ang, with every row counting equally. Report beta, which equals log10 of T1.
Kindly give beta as -2.82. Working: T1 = 0.00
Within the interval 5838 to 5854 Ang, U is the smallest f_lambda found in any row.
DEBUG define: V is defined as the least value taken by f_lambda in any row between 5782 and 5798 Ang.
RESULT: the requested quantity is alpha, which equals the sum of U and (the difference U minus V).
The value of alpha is 35.6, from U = 31.45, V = 27.26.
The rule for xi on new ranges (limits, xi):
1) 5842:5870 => 1.36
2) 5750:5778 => 0.52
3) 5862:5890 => 2.03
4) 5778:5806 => 1.50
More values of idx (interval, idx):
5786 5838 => 5828.0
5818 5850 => 5828.0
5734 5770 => 5744.0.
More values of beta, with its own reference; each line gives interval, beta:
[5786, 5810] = -1.67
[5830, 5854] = -1.08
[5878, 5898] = -1.43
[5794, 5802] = -1.48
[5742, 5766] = -2.47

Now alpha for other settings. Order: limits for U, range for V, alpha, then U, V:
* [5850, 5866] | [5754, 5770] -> 29.4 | 30.48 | 31.54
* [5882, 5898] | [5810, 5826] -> 12.5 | 21.18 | 29.85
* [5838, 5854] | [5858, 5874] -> 32.7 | 31.45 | 30.21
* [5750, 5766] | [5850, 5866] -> 31.2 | 30.84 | 30.48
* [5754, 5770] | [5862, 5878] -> 32.9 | 31.54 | 30.21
